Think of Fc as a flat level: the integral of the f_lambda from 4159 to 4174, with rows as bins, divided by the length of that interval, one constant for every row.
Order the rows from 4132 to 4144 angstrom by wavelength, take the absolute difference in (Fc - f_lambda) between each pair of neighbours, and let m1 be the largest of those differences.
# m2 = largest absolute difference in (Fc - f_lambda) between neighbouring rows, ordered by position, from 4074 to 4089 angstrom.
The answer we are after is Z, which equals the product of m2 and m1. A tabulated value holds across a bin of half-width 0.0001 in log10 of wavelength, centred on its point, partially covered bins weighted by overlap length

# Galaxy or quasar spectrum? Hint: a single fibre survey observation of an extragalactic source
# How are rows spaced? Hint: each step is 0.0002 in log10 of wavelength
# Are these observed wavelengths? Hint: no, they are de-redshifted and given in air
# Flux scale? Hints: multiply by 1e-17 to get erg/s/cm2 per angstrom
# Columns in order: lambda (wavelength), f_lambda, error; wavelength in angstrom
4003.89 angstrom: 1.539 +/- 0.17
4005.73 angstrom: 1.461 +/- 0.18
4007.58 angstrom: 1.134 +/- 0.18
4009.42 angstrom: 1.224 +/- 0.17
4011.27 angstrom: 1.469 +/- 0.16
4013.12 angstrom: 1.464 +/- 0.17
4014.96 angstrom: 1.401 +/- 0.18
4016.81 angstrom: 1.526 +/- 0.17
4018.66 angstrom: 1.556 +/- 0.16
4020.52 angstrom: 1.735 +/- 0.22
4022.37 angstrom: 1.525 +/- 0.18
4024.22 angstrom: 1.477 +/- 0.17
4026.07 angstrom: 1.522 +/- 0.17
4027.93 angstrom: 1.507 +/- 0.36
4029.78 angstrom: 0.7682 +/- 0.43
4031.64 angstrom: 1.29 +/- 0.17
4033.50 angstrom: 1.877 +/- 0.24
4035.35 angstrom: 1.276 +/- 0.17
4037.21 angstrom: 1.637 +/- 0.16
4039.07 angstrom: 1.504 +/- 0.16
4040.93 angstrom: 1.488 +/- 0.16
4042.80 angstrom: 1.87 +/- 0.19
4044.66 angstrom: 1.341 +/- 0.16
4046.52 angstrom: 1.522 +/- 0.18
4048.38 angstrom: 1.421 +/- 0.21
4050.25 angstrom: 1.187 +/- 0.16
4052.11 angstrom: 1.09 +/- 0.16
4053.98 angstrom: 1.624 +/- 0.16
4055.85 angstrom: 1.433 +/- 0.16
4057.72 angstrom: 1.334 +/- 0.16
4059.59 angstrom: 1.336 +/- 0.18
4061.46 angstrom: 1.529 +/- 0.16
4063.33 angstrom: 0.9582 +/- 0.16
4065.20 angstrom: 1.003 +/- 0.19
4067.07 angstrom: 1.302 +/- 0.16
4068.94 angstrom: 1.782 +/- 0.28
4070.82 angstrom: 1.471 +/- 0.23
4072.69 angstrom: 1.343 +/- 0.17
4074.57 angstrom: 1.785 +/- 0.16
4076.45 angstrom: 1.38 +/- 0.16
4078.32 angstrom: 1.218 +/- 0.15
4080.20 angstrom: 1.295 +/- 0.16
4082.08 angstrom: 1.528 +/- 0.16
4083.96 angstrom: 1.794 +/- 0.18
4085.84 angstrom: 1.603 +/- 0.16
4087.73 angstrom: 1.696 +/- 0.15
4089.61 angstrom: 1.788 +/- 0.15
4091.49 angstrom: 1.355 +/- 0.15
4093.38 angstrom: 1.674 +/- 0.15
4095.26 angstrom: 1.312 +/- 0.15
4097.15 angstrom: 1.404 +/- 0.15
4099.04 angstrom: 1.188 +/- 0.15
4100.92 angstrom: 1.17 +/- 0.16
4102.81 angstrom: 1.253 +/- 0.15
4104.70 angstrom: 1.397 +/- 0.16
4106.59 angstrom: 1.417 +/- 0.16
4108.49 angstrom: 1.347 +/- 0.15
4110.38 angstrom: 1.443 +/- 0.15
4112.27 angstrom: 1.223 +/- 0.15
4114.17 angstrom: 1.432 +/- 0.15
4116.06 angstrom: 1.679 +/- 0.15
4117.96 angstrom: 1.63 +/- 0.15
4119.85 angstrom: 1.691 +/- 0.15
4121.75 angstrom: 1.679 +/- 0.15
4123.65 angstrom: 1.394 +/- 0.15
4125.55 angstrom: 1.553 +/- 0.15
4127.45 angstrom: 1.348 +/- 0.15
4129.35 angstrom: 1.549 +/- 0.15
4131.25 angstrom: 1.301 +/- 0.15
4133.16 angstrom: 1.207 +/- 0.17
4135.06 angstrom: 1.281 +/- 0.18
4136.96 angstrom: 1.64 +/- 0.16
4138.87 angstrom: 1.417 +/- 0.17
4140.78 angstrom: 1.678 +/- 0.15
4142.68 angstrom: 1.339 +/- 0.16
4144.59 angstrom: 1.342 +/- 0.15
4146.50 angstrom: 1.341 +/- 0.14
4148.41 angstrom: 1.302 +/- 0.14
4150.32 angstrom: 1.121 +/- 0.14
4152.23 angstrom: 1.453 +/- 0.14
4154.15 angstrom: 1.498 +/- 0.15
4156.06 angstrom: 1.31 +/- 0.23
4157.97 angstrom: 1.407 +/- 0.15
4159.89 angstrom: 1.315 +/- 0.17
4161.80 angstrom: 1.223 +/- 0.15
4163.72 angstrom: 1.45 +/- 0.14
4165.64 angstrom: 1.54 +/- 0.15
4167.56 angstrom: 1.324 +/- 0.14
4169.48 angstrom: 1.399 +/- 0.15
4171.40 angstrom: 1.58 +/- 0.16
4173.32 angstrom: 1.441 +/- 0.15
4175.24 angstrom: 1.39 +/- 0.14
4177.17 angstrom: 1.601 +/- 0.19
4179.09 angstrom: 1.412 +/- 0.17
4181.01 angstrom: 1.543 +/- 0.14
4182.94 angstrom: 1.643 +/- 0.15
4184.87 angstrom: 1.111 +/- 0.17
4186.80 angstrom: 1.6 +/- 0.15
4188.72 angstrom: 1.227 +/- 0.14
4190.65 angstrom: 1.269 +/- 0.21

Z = 0.15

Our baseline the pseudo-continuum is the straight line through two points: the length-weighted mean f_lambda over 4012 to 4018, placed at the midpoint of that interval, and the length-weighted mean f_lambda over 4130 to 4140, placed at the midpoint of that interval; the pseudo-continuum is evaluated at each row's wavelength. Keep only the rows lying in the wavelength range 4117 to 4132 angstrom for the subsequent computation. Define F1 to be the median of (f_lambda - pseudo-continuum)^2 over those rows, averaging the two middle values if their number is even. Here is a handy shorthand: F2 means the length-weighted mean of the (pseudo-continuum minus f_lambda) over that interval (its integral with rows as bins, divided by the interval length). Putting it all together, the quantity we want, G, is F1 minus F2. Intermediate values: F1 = 0.028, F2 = -0.13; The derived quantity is 0.16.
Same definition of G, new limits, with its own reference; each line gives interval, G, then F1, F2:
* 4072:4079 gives 0.04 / 0.024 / -0.02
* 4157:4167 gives 0.03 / 0.008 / -0.03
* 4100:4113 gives -0.07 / 0.003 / 0.08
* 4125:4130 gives 0.12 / 0.027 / -0.09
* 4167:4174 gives 0.09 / 0.005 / -0.09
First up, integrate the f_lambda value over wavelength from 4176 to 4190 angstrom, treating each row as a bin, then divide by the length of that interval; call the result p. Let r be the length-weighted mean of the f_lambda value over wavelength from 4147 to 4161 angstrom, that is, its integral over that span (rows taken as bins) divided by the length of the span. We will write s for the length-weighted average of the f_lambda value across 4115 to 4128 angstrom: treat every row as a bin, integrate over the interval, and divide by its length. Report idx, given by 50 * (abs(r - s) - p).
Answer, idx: -61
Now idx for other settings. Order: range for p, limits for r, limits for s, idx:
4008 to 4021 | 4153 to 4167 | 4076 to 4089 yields -67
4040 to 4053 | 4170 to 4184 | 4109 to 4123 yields -70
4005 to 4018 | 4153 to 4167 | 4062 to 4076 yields -69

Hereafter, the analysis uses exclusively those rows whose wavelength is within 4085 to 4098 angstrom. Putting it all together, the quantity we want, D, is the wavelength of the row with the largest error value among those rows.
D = 4085.84 angstrom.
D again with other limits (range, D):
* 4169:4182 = 4177.17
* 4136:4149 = 4138.87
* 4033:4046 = 4033.50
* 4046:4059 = 4048.38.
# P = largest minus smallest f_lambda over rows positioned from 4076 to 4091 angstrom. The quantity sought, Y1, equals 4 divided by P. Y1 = 7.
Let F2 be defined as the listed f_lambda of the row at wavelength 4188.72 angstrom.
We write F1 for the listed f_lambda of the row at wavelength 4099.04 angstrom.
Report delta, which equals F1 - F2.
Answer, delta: -0.04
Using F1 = 1.188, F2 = 1.227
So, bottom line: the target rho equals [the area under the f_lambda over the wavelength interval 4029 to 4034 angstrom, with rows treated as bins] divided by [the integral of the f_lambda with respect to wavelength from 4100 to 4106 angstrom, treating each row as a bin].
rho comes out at 0.83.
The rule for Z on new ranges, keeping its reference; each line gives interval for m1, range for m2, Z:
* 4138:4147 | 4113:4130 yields 0.10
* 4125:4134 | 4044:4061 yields 0.13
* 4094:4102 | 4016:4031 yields 0.16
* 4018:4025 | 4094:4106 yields 0.05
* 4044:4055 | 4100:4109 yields 0.08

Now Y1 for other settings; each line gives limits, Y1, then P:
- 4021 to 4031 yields 5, 0.8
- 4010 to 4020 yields 26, 0.2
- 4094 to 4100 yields 19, 0.2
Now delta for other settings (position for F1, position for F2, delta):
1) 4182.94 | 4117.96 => 0.01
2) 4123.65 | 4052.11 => 0.30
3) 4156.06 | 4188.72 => 0.08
